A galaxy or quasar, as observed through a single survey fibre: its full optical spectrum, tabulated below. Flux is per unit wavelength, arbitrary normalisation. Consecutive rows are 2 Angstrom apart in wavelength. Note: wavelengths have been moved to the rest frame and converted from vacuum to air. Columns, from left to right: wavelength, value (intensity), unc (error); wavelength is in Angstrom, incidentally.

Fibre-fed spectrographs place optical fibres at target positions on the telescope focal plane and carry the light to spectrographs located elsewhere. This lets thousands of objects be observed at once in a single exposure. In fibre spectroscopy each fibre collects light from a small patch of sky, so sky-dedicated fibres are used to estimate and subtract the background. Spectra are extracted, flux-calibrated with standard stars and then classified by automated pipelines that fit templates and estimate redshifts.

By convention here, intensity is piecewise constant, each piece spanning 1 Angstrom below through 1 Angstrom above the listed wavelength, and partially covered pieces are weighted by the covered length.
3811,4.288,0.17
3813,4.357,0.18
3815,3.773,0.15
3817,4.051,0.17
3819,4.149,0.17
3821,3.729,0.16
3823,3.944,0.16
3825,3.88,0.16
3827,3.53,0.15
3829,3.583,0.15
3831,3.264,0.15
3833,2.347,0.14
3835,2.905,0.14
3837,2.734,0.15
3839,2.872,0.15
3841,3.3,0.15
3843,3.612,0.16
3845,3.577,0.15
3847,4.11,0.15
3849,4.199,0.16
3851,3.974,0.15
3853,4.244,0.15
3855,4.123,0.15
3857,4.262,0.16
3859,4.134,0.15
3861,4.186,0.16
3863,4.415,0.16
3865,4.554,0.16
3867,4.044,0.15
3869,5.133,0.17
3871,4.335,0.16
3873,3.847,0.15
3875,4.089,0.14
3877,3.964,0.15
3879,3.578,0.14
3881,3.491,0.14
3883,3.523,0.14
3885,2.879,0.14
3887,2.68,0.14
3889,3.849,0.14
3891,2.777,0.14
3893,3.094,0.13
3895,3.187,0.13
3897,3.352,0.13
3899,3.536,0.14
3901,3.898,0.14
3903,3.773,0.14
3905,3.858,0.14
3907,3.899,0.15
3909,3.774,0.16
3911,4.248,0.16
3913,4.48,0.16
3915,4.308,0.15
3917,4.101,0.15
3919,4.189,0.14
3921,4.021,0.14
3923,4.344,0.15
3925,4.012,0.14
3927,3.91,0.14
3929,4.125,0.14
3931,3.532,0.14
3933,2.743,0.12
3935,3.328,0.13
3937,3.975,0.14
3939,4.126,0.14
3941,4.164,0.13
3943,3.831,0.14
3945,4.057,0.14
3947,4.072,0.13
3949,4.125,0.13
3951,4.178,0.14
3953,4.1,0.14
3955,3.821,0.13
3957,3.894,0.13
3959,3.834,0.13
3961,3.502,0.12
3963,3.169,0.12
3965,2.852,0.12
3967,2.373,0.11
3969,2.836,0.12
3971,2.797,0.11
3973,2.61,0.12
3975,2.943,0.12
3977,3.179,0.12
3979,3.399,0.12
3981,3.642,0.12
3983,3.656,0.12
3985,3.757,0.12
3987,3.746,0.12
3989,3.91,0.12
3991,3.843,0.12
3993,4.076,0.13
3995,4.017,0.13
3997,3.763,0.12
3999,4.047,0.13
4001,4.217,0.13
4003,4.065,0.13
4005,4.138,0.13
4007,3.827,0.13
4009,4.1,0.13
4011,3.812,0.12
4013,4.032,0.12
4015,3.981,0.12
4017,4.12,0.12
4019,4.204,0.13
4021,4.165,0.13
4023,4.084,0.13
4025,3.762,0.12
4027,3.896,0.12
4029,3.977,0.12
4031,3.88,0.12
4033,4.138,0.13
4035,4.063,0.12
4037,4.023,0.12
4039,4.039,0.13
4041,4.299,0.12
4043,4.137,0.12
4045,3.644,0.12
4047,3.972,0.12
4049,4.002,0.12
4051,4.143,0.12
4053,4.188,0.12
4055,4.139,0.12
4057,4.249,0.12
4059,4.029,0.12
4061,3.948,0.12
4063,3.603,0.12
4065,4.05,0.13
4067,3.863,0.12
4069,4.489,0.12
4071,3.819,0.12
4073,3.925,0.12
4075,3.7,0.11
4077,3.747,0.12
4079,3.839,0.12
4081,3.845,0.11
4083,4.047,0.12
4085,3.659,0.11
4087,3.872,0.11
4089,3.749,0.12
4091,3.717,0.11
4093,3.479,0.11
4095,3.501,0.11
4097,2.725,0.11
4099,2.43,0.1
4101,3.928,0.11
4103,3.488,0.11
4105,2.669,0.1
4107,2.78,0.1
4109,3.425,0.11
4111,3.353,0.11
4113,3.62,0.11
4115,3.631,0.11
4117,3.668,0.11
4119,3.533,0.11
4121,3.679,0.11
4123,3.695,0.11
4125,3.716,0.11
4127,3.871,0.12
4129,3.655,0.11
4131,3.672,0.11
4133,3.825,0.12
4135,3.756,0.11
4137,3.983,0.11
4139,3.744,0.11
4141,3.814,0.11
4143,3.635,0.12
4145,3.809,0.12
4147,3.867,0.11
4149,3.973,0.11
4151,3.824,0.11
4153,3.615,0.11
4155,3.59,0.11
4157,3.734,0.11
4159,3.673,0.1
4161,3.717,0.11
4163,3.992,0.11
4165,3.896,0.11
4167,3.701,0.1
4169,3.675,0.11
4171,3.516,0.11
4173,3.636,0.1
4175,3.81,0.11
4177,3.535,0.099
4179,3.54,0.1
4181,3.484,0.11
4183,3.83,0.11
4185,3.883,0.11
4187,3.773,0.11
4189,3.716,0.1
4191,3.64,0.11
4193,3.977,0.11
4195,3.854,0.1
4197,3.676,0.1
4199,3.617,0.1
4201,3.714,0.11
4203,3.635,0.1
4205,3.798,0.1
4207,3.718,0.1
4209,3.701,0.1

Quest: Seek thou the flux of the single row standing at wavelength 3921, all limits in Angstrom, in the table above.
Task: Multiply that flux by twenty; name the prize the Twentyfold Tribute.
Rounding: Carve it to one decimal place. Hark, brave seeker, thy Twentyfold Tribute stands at 80.4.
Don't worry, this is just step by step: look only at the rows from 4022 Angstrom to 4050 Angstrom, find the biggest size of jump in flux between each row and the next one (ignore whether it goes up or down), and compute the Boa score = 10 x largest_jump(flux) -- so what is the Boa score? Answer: 5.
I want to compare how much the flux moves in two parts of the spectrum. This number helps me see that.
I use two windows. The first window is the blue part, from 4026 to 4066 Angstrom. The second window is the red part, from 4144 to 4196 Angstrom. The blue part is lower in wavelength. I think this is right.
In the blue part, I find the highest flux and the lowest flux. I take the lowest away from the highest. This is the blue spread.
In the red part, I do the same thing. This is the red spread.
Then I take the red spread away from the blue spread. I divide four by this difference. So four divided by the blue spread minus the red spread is 21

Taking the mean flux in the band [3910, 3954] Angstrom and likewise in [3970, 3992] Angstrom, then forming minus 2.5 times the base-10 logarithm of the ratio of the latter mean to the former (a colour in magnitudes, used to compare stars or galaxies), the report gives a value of 0.17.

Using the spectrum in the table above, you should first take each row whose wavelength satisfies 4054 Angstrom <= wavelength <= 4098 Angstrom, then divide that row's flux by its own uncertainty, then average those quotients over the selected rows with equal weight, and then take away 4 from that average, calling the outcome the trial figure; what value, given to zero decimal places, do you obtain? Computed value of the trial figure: 29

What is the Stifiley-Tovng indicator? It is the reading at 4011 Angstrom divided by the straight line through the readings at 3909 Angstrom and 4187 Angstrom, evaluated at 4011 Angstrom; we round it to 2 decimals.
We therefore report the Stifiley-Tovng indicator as 1.01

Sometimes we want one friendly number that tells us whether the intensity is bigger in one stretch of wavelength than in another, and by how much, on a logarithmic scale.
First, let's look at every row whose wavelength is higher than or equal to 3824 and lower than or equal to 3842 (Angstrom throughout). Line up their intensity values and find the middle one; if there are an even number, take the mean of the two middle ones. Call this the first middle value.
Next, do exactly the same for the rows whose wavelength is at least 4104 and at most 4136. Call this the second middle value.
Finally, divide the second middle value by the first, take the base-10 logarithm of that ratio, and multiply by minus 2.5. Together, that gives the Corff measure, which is -0.12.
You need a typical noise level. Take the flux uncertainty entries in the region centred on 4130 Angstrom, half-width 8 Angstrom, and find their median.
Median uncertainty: 0.1100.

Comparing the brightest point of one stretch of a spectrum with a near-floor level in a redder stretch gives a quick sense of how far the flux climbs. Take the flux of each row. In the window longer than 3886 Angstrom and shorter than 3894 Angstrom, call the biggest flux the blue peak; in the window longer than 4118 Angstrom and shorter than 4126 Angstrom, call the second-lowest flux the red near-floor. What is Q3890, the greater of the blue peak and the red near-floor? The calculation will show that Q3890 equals 3.85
